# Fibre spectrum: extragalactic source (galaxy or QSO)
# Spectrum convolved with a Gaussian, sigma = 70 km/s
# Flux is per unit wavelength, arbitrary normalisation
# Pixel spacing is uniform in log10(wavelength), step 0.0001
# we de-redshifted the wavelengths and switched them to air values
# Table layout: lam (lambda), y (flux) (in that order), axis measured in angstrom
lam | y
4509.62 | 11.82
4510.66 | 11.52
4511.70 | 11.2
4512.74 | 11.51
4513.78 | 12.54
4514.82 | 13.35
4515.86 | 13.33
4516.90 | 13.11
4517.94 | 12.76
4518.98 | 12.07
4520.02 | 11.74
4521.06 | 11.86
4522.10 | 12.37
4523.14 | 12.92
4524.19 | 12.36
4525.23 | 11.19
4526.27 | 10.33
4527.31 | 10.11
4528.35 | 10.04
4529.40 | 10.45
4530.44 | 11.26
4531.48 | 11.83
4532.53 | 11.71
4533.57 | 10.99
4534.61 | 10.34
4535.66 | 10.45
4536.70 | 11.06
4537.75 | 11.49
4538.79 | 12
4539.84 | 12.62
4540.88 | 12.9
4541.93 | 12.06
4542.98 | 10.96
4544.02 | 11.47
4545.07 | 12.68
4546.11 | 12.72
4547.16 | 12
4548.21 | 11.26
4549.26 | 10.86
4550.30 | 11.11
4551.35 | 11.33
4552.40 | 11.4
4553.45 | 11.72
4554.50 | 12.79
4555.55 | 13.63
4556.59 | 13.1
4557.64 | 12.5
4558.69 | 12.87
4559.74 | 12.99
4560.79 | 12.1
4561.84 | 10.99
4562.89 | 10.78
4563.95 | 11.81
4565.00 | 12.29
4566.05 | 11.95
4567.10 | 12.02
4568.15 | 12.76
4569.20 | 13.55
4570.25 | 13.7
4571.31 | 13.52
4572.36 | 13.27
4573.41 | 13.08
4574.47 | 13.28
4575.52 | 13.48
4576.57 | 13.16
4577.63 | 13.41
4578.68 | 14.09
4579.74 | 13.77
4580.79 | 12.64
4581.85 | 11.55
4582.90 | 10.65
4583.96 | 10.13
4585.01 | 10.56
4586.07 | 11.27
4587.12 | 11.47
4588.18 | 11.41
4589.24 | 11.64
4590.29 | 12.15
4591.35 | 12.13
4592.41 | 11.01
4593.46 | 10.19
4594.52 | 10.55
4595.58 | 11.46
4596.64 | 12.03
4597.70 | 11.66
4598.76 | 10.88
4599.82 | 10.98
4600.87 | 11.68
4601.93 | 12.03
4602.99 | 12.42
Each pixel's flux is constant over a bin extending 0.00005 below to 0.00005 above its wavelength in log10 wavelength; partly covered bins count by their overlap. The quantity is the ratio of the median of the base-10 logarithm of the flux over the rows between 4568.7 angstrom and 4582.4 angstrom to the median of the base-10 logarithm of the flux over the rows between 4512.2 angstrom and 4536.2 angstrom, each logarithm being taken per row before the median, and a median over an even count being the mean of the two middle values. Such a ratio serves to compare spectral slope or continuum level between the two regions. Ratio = 1.054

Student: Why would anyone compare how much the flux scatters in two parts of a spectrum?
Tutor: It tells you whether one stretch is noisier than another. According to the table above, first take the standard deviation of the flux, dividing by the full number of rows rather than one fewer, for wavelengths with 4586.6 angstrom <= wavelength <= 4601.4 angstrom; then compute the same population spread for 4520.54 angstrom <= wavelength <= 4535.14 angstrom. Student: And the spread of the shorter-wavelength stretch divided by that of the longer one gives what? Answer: 1.6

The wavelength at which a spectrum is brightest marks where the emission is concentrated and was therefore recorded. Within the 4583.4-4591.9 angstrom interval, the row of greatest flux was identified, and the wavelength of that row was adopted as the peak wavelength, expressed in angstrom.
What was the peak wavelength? 4590.29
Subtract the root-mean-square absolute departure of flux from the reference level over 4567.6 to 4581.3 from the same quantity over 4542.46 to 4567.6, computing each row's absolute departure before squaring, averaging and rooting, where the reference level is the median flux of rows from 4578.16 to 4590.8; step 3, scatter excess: -1.0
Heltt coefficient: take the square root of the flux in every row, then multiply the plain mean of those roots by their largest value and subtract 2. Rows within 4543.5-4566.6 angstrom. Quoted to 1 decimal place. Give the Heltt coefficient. 10.8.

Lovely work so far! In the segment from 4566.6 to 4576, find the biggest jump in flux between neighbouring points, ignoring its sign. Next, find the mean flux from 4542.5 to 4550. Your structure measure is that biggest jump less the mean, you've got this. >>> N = -10.9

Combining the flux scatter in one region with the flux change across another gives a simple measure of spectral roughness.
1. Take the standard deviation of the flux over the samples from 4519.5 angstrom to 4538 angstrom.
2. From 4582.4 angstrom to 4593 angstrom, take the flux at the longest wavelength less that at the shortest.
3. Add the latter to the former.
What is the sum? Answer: 1.2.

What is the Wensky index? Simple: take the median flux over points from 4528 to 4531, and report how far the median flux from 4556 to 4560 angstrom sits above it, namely 2.5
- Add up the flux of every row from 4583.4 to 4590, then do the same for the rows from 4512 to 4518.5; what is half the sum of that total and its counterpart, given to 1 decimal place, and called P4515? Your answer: 71.5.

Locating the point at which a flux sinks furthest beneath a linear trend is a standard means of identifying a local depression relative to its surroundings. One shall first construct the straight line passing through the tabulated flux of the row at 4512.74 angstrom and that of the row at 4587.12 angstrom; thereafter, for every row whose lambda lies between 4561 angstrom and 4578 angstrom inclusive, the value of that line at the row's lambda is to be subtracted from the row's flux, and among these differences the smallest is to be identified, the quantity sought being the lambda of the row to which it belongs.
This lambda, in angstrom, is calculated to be 4562.89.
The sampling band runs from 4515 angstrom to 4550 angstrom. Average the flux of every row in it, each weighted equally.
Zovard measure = 11.7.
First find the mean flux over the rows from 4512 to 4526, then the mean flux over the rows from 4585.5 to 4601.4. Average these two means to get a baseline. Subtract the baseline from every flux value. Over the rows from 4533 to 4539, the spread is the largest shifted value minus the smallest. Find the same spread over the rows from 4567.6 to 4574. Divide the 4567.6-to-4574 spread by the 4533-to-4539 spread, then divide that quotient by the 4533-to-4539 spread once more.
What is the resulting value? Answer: 0.34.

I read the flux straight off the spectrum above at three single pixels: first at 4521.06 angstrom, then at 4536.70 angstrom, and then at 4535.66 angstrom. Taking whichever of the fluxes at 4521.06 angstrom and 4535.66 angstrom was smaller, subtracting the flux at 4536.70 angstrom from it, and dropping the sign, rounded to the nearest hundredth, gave 0.61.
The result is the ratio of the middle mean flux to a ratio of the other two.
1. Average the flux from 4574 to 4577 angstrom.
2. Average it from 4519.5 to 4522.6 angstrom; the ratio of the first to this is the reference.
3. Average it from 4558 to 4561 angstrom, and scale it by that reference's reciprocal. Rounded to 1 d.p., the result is 11.4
